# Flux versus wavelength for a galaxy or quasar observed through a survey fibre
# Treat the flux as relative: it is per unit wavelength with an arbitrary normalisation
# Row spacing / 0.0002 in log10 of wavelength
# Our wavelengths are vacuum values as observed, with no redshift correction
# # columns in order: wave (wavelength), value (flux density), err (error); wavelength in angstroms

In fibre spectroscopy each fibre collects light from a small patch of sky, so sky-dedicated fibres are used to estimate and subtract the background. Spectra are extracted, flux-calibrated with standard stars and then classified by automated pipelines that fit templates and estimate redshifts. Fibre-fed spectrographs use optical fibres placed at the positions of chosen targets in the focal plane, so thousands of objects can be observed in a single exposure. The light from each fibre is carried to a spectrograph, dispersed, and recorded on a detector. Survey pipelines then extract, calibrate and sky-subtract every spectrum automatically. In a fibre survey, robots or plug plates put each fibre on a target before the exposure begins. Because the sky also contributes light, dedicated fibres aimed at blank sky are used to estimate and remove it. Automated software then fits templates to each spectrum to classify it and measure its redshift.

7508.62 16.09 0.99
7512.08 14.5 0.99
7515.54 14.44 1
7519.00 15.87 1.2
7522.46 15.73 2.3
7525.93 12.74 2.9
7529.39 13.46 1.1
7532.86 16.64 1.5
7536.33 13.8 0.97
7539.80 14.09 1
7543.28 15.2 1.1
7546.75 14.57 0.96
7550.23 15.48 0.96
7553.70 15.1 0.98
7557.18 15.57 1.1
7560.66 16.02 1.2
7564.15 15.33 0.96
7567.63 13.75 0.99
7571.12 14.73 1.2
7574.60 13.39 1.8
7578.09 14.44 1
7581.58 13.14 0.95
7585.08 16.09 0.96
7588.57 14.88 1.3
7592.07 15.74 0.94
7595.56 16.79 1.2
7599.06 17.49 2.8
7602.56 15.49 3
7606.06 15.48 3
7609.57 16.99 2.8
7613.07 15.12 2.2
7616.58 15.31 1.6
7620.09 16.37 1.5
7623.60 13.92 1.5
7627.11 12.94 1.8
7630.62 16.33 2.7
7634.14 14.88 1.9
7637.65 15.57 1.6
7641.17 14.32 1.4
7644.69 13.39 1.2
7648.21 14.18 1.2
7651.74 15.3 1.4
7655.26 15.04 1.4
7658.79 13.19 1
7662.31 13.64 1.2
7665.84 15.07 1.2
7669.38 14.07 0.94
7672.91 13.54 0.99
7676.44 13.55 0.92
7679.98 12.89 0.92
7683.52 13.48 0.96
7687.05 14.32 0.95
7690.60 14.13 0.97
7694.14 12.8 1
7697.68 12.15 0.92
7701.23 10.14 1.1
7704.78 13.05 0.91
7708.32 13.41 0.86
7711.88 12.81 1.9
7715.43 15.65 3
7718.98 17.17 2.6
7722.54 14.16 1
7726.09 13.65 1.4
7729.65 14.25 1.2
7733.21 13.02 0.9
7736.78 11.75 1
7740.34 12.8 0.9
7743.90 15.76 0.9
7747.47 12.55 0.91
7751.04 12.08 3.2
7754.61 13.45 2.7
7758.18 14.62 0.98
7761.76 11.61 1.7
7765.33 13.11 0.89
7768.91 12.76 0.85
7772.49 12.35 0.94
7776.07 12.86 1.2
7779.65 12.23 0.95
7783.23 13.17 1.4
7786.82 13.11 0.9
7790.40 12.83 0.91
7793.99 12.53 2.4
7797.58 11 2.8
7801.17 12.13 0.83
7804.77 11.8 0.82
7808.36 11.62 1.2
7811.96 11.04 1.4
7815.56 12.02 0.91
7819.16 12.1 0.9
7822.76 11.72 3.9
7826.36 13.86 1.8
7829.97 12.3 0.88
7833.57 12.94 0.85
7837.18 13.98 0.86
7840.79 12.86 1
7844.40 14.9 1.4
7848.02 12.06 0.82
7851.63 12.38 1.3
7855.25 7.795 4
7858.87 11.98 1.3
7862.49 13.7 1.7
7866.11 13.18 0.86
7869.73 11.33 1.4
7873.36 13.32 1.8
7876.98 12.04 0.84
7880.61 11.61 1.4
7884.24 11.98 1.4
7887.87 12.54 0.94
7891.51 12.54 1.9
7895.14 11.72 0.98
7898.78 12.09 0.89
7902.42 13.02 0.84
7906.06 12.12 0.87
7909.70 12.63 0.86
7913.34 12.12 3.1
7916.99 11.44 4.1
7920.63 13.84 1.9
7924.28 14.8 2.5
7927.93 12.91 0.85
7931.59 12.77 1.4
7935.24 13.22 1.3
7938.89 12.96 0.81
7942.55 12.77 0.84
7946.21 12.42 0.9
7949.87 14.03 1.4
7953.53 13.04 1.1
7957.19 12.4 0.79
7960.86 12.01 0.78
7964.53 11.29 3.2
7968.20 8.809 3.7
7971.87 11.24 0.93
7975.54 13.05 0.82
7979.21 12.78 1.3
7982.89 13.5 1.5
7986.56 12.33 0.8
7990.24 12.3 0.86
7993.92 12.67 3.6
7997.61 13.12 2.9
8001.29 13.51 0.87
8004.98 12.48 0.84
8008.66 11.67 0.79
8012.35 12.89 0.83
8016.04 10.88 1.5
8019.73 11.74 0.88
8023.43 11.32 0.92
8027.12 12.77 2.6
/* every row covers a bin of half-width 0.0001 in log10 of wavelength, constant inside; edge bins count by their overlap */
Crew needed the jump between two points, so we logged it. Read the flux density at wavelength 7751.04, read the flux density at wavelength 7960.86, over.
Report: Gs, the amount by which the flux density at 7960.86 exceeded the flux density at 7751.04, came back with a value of -0.1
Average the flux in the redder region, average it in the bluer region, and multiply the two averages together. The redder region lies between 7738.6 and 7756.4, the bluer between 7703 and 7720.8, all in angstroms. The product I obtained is 192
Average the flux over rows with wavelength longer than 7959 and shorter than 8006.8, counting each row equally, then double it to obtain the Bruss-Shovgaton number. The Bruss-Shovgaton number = 24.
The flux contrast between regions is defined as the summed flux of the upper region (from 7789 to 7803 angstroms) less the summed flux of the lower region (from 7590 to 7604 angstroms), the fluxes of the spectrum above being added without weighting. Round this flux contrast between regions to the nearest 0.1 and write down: -17.0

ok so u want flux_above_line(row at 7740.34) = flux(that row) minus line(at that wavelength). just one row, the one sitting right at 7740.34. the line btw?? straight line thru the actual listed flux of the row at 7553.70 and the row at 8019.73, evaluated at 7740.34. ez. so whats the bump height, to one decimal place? -1.0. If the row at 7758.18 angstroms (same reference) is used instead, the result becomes 1.0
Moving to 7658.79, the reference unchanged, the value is -1.2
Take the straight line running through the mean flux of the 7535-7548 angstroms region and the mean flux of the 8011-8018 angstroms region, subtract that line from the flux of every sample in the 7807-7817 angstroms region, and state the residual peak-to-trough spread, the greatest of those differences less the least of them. 1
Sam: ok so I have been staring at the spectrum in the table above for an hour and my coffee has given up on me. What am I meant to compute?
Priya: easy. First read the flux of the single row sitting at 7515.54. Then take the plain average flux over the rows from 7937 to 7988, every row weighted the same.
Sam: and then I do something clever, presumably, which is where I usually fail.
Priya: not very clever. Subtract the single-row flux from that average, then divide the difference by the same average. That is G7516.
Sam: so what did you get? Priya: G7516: -0.17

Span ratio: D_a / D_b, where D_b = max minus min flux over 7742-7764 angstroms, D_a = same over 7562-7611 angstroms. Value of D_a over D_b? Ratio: 1.0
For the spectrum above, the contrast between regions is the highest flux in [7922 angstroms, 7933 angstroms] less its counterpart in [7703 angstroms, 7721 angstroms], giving -2.4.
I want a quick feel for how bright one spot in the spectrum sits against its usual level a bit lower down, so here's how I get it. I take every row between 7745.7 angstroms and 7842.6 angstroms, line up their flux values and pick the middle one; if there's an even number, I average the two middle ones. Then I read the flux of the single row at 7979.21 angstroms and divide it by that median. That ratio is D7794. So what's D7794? 1.02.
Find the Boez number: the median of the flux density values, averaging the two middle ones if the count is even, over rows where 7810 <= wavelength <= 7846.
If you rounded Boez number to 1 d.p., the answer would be 12.6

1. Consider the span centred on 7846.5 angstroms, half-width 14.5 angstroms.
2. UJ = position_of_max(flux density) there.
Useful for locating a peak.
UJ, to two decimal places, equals 7844.40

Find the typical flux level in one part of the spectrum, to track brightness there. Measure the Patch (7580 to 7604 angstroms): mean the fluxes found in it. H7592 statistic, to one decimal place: 15.7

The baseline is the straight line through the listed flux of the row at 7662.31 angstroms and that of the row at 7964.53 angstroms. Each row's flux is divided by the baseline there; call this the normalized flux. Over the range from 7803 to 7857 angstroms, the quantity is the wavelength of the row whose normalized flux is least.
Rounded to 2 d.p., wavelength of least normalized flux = 7855.25 angstroms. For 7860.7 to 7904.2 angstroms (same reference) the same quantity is 7869.73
